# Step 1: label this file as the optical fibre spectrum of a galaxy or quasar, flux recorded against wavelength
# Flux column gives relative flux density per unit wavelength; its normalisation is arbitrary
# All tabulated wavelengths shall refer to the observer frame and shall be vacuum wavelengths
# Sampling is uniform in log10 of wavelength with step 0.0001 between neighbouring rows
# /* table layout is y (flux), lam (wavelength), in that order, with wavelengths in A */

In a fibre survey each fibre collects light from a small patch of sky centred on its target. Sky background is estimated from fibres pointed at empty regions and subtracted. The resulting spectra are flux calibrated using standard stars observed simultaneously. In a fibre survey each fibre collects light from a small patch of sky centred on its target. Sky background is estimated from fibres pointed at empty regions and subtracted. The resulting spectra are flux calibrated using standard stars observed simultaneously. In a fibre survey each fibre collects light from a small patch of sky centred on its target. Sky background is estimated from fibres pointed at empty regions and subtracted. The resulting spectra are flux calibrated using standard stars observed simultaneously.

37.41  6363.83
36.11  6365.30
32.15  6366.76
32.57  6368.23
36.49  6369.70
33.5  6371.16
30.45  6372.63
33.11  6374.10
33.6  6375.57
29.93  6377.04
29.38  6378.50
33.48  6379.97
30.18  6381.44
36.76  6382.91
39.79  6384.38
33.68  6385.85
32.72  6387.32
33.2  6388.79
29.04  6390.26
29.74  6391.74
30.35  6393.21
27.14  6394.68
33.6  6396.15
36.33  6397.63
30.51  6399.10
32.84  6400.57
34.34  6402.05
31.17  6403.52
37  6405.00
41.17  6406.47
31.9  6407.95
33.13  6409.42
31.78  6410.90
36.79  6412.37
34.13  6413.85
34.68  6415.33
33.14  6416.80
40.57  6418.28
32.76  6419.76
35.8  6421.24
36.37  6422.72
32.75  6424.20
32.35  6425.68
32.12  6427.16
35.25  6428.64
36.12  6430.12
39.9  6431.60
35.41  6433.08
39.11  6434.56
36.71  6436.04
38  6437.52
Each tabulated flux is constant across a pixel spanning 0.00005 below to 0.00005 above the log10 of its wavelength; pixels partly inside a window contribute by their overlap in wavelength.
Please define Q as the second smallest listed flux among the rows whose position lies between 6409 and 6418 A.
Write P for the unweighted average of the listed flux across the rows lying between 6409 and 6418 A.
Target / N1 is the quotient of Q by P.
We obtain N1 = 0.98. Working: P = 33.9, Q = 33.13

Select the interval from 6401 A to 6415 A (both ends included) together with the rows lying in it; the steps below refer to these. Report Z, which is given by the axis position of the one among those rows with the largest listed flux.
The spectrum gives 6406.47 A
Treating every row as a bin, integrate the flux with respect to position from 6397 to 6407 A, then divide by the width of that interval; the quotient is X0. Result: 35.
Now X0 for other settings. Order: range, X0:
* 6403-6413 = 35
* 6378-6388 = 34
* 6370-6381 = 32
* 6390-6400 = 31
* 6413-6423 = 35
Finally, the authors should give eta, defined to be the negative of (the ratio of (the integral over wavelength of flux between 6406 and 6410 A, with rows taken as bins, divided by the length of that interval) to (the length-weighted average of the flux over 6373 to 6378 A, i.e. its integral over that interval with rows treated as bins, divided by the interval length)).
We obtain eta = -1.10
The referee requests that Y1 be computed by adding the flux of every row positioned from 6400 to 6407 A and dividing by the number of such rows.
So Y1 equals 35.3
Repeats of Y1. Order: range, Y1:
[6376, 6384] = 31.9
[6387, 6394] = 31.0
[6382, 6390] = 35.2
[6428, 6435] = 37.2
